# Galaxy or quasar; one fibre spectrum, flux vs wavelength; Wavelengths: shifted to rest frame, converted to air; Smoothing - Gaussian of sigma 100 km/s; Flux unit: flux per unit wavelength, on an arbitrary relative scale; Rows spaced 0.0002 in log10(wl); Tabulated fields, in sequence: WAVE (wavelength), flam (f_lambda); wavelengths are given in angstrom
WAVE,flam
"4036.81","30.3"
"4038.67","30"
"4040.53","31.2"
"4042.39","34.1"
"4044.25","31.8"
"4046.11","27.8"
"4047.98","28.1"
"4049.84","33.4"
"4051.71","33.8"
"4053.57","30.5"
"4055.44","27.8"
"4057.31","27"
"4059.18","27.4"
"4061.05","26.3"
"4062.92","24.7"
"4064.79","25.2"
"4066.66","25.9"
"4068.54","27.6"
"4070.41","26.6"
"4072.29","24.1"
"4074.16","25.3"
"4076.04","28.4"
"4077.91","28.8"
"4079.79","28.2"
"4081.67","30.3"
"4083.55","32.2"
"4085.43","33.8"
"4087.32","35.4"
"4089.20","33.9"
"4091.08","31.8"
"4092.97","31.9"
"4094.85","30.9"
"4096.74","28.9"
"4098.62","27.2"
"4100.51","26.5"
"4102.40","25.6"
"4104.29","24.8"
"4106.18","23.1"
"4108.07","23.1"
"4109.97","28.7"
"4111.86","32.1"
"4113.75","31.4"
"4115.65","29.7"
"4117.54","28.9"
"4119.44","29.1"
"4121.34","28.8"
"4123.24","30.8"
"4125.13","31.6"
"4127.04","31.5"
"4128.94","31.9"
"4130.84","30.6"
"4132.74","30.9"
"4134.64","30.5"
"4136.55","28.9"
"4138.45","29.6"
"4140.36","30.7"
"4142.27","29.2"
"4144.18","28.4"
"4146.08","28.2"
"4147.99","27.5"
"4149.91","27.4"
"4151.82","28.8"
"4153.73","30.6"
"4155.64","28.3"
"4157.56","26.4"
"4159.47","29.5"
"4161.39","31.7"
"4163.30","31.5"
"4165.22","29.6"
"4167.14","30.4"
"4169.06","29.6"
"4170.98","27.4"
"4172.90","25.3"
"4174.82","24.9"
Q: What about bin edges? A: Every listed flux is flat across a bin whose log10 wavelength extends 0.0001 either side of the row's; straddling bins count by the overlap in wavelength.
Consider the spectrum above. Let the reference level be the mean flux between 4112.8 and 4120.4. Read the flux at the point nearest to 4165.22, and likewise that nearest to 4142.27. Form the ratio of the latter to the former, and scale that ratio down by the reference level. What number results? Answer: 0.033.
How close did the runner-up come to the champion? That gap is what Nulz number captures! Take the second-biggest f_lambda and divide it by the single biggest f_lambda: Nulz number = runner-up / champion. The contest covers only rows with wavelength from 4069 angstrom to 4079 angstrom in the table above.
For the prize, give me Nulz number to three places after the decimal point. 0.986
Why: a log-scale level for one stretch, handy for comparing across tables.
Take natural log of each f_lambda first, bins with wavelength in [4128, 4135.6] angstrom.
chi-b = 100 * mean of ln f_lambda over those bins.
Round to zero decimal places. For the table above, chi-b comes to 343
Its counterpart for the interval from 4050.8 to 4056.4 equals 342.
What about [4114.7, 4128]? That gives 340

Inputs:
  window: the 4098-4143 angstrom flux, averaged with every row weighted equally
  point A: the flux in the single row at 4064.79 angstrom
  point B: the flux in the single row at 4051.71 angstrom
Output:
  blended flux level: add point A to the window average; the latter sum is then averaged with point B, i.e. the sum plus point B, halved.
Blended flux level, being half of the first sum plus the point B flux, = 44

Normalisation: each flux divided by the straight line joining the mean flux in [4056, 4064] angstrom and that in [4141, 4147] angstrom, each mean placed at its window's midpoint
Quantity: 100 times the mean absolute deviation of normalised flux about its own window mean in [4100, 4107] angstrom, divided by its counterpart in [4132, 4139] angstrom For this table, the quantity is 145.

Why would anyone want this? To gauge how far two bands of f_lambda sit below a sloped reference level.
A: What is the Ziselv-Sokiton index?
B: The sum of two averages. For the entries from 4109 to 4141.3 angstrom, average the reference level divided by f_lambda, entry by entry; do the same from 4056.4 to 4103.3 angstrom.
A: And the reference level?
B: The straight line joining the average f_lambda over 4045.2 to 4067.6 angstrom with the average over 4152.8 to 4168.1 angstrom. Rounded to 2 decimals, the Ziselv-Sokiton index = 1.97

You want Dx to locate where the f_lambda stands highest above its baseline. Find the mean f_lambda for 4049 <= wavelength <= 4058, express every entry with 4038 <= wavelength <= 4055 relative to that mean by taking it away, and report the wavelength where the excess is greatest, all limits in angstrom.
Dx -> 4042.39 angstrom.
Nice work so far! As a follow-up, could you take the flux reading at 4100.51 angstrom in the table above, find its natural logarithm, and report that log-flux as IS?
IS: 3.28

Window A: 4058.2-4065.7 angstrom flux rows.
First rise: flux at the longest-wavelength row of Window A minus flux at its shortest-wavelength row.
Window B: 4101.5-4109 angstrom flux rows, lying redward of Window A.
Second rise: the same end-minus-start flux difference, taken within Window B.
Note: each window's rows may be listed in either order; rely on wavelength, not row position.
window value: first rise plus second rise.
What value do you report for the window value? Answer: -5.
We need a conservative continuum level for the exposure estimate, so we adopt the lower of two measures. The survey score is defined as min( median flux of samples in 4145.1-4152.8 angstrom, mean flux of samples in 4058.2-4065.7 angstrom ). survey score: 26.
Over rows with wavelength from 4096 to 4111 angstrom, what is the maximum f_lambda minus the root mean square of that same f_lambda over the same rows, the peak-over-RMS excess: 2.8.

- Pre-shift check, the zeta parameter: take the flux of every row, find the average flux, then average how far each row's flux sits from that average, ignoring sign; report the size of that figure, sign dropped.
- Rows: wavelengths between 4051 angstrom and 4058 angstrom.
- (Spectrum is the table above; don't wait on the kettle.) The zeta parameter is 2.4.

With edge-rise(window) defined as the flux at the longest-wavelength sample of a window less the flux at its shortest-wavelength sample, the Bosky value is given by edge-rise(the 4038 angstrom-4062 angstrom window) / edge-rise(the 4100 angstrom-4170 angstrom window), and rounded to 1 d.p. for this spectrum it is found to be -1.2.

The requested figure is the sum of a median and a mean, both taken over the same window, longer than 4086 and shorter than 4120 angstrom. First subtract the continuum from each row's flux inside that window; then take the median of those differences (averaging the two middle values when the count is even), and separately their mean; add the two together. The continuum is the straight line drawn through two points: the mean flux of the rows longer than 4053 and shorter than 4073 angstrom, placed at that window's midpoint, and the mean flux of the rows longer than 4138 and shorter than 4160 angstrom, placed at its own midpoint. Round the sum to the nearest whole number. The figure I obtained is 3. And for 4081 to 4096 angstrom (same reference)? 10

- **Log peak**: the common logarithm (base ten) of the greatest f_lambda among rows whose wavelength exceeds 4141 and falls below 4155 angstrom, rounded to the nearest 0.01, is 1.49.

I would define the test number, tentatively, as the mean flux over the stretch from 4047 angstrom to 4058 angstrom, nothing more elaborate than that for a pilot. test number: 30.1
